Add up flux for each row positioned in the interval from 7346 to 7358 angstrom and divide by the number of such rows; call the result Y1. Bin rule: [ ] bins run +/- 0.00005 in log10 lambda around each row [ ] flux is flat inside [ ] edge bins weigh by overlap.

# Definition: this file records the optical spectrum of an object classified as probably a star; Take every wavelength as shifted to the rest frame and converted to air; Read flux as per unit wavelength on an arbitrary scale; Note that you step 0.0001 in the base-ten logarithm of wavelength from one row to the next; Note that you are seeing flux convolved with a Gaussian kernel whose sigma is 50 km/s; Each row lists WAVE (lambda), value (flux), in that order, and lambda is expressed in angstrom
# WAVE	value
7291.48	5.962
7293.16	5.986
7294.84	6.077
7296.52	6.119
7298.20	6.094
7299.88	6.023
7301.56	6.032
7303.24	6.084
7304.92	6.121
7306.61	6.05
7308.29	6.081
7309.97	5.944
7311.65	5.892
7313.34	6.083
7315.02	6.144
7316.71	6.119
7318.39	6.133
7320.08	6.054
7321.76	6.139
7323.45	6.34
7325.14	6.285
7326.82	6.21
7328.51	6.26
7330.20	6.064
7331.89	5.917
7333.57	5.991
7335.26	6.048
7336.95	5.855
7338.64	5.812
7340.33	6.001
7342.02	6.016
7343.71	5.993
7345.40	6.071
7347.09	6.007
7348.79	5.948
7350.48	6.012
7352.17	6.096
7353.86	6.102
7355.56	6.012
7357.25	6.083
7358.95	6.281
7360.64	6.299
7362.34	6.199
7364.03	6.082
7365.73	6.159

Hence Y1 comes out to 6.04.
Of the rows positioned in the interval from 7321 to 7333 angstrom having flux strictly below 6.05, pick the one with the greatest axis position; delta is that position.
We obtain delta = 7331.89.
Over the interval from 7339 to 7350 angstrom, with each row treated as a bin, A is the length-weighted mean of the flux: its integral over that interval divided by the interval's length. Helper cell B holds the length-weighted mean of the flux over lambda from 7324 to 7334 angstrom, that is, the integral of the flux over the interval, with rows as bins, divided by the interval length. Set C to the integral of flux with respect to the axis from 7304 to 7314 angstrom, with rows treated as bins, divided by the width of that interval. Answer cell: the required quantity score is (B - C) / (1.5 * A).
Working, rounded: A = 6.00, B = 6.14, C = 6.03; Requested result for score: 0.012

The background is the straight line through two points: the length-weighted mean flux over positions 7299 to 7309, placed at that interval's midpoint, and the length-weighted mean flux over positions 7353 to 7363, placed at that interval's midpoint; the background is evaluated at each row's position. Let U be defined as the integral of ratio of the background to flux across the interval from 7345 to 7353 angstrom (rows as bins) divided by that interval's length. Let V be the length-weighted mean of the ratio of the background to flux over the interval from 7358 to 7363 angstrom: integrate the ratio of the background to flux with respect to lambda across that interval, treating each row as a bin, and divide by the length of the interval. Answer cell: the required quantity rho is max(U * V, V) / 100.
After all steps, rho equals 0.0100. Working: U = 1.020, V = 0.98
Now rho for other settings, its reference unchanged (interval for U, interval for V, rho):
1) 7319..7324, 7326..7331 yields 0.0099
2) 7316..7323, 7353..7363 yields 0.0100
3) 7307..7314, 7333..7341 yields 0.0104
